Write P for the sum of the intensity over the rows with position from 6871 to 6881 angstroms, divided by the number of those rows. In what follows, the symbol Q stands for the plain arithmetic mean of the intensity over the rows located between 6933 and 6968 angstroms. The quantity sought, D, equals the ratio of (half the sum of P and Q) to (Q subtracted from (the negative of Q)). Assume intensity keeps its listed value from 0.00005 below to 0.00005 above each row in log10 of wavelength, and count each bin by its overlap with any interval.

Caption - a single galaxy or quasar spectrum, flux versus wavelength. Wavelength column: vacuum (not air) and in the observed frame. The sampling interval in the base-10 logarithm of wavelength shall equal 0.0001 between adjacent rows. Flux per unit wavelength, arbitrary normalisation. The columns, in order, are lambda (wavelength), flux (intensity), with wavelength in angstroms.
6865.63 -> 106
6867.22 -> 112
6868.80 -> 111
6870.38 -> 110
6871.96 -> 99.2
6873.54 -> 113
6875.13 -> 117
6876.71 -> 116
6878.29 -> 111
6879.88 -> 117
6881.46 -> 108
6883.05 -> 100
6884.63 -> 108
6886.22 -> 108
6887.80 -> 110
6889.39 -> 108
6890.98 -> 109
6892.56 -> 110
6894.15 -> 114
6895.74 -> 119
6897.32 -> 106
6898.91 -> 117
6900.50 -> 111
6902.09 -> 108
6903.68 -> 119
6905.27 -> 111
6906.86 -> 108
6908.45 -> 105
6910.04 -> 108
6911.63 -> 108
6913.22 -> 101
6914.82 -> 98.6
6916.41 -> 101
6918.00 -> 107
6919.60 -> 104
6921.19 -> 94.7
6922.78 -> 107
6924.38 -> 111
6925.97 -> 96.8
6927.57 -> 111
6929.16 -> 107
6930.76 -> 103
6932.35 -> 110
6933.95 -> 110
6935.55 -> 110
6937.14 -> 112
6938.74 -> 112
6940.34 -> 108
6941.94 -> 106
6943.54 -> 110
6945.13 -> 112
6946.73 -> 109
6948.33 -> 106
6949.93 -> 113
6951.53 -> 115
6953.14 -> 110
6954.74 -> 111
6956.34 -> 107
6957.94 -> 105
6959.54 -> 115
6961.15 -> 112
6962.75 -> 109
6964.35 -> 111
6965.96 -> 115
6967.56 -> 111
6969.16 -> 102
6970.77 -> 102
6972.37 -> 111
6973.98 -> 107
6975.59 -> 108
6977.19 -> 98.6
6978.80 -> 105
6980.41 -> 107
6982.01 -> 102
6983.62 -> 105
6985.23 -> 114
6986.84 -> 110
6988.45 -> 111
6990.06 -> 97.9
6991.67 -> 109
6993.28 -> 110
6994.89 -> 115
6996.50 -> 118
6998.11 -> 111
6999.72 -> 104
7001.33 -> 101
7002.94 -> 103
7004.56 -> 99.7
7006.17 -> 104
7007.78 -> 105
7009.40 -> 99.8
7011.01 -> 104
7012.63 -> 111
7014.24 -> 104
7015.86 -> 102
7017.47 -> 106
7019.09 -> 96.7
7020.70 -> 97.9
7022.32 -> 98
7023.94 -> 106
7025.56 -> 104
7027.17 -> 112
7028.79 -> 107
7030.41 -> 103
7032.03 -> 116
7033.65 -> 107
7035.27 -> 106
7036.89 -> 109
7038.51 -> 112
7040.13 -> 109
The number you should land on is -0.504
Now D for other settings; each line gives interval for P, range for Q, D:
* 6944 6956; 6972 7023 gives -0.513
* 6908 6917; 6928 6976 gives -0.487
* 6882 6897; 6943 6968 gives -0.497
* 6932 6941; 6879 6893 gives -0.504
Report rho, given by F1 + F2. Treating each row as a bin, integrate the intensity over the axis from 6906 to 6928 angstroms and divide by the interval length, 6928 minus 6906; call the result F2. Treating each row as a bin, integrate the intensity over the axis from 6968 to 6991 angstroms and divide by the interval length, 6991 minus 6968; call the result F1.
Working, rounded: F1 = 106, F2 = 104.3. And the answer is 210.1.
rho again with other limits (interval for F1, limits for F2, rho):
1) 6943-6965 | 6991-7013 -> 217.0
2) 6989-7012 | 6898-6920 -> 213.5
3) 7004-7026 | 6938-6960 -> 212.6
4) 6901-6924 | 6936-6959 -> 215.7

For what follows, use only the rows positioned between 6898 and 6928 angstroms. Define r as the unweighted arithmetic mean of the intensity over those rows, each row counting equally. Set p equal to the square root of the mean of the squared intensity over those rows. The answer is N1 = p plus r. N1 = 213.6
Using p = 107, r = 106.7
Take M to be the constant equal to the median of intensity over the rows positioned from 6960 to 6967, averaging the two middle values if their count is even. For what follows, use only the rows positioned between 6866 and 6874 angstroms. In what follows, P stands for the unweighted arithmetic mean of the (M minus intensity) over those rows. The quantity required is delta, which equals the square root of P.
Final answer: 1.6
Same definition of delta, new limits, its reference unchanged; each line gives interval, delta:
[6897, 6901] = 0.4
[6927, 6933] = 1.9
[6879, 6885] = 1.8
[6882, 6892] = 2.1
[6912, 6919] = 3.1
